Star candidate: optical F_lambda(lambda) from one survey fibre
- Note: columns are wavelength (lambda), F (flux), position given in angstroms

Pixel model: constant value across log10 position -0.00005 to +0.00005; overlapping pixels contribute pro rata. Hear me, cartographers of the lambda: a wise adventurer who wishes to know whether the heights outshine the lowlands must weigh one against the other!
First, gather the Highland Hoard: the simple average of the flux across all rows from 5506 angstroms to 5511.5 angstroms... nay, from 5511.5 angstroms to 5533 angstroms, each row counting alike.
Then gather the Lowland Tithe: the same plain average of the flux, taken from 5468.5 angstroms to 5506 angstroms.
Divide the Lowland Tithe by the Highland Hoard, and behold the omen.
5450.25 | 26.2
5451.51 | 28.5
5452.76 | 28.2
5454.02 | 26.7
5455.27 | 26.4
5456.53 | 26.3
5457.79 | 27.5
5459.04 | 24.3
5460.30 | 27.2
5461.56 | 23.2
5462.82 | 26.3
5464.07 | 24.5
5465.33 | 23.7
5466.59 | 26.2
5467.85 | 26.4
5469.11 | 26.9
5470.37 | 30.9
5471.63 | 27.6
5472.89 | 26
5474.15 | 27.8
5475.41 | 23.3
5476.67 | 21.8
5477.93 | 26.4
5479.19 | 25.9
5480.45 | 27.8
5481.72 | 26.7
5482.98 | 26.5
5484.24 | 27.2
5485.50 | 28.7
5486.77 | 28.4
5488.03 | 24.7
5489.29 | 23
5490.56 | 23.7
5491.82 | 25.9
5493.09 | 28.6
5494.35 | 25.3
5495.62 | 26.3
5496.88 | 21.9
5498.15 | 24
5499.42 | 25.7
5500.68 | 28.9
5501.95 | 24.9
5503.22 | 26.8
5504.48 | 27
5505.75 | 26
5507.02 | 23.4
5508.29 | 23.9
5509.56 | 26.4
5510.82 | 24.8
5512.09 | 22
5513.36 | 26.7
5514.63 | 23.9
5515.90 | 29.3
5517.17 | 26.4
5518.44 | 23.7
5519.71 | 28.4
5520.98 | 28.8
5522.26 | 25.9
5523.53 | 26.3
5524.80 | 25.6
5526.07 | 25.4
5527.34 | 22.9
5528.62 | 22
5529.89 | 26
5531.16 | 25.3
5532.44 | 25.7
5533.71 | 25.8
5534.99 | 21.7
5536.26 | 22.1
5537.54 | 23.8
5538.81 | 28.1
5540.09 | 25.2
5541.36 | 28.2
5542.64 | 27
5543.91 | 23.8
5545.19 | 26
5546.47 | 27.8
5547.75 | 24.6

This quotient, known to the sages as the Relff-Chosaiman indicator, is 1.02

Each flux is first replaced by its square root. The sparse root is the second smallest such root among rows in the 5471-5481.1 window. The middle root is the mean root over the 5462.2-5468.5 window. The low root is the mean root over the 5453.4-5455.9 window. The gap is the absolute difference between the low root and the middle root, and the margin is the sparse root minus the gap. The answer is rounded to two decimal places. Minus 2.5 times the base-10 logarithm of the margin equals -1.68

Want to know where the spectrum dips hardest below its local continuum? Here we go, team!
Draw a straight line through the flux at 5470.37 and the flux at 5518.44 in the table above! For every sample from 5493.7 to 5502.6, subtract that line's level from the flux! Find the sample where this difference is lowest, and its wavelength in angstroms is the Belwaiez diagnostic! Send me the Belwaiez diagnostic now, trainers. 5496.88 angstroms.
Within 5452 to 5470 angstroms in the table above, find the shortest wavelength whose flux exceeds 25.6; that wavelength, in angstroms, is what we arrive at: 5452.76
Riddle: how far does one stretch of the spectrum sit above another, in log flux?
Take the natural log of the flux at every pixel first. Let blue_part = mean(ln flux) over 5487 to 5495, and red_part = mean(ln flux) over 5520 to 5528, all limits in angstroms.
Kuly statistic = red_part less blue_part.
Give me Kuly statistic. 0.02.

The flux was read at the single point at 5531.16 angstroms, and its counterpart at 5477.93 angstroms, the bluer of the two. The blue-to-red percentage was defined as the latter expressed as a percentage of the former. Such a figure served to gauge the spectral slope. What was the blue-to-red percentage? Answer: 104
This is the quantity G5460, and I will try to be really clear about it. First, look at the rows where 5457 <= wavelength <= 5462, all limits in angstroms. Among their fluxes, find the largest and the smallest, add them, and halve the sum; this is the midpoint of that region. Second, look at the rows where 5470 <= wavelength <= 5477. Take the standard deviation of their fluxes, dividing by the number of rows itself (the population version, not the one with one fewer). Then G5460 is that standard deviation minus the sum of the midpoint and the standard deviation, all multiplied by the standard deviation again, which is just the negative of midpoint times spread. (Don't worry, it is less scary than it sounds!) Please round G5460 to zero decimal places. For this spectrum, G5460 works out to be -76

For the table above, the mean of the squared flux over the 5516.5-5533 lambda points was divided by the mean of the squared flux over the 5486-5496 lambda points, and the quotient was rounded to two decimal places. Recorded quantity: 0.99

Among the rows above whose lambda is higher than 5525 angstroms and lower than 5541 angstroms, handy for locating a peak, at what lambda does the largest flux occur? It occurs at 5538.81 angstroms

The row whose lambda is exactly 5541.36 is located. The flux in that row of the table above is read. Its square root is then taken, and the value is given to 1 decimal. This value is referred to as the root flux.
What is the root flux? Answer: 5.3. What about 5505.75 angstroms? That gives 5.1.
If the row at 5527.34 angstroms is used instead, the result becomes 4.8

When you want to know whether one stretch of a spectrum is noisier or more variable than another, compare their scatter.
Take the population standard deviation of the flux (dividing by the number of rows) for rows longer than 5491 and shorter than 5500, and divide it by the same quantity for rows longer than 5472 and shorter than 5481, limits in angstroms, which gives 0.92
